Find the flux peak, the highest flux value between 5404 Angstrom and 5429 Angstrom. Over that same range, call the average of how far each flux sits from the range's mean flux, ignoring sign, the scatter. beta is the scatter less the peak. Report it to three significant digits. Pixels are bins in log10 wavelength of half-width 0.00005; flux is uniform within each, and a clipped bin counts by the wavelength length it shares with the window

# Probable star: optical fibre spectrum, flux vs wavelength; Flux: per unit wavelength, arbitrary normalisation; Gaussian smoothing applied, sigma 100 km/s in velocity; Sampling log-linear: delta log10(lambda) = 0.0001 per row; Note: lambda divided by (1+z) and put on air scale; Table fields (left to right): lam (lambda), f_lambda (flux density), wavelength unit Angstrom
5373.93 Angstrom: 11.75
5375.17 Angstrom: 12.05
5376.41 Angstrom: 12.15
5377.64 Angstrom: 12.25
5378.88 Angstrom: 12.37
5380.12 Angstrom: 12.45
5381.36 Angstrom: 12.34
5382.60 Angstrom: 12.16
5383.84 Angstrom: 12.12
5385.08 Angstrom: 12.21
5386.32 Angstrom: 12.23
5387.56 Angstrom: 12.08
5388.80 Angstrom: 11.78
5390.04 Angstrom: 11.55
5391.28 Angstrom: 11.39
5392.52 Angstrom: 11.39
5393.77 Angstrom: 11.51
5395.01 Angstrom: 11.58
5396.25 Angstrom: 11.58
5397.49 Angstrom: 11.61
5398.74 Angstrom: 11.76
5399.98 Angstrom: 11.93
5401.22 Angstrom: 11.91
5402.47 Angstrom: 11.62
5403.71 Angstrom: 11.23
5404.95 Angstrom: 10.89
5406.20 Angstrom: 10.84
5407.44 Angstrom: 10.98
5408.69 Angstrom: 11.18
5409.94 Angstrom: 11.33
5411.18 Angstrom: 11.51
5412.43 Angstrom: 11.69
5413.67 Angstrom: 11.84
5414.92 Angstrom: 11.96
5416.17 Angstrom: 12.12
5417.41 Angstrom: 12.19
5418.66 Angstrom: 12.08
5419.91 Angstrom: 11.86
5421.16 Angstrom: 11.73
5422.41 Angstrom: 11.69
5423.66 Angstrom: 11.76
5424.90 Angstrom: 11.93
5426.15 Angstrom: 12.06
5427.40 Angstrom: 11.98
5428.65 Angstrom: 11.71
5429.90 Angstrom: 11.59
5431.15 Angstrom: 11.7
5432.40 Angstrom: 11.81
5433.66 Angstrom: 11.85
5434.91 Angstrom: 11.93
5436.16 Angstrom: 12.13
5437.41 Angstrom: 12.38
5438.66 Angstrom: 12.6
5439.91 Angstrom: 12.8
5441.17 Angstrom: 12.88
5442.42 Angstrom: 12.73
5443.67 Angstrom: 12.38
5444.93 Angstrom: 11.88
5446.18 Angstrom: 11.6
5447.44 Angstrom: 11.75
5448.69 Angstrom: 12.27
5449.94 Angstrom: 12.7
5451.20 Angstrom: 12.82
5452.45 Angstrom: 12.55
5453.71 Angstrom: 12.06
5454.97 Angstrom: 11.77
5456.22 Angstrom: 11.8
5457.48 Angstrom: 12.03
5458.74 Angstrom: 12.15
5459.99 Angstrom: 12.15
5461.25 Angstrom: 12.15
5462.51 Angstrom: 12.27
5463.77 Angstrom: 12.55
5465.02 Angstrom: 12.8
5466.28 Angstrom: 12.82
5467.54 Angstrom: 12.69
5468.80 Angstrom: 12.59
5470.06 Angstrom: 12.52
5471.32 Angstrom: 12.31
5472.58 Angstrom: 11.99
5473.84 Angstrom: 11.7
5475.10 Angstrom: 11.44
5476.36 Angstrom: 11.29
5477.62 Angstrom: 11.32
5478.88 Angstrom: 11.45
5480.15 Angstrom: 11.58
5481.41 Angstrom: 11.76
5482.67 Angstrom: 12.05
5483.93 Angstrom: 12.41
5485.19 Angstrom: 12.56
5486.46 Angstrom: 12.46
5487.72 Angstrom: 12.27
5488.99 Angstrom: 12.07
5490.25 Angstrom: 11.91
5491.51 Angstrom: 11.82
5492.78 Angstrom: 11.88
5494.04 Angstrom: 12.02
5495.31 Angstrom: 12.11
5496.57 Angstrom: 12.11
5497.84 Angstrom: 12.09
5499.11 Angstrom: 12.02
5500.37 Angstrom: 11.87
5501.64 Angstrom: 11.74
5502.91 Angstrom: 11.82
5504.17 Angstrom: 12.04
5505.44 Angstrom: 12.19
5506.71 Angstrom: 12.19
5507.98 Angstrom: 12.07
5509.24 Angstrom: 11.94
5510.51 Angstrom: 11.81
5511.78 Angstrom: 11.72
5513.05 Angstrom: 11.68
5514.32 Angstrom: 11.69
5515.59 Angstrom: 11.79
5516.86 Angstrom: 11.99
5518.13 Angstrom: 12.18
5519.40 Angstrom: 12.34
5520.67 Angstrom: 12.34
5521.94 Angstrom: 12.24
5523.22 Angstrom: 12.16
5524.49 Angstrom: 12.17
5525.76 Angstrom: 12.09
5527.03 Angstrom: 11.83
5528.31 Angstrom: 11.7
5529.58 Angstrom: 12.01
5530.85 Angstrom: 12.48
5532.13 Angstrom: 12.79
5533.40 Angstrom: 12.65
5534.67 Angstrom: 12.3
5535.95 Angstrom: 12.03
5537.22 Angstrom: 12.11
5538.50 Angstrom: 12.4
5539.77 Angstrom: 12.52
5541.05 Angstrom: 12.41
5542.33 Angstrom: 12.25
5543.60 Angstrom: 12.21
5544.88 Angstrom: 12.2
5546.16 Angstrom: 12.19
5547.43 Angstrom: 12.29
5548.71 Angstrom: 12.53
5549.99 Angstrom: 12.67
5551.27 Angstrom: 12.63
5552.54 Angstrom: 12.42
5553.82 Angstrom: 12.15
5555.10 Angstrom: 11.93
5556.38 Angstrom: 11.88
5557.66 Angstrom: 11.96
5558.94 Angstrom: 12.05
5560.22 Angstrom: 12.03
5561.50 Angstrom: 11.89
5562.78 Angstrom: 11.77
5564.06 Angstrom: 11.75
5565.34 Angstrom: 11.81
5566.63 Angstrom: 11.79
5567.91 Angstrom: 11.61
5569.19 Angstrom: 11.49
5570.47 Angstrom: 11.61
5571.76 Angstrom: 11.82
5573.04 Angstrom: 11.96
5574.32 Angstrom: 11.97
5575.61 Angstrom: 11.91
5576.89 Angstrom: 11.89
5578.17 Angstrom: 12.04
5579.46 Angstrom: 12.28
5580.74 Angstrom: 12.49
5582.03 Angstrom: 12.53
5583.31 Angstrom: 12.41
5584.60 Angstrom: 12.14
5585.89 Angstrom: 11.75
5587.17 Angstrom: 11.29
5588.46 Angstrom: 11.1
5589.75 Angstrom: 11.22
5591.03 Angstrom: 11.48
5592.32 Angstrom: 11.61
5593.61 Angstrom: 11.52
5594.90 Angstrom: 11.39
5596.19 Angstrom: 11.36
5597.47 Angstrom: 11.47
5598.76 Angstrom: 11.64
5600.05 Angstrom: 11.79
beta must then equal -11.9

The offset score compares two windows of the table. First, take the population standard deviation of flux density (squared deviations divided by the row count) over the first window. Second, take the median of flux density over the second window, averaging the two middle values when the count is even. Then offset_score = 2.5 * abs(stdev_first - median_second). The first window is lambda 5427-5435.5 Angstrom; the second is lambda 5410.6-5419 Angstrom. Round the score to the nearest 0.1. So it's 29.6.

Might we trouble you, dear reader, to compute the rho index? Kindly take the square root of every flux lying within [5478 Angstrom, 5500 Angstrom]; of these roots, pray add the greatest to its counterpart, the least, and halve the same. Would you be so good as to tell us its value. 3.46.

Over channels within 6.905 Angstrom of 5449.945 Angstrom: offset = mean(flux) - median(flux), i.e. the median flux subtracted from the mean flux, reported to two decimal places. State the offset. 0.08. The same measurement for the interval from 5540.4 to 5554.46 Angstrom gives 0.07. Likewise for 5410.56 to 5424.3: 0.02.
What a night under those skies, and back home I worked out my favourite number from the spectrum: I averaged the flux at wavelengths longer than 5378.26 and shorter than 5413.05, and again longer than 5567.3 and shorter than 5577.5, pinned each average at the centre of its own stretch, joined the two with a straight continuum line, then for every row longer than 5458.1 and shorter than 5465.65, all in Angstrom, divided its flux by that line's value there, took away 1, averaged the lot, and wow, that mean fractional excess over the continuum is 0.053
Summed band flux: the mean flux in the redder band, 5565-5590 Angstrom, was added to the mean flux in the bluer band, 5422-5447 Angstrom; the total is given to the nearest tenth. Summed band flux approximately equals 23.9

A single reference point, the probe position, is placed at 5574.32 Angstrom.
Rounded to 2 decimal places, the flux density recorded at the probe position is 11.97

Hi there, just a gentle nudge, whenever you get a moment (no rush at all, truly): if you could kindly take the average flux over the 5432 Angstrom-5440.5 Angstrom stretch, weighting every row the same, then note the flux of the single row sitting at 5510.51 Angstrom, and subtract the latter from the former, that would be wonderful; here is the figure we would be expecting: 0.4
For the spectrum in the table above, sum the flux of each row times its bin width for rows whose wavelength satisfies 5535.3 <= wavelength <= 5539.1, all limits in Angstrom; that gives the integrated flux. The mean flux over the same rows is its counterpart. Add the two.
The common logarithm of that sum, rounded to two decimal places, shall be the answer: 1.77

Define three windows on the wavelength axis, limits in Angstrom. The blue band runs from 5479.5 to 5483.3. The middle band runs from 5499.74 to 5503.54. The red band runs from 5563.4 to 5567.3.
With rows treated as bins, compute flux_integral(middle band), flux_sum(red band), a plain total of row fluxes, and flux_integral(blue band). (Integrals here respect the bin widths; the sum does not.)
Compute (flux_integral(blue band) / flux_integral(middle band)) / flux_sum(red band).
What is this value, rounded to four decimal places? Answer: 0.0282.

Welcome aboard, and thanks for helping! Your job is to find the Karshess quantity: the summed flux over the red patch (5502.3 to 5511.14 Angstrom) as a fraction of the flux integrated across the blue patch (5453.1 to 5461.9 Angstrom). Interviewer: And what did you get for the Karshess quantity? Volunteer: 0.795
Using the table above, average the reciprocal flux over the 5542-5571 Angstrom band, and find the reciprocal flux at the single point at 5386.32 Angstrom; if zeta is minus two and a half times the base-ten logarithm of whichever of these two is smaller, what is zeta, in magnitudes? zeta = 2.72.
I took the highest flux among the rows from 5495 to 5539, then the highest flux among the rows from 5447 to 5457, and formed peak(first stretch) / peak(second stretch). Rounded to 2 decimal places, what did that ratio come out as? 1.00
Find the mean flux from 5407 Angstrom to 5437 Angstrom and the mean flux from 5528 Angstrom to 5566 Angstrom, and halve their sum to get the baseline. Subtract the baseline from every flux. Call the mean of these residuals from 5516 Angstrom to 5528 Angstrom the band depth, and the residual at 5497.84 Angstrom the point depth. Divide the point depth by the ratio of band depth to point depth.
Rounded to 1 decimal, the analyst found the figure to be 0.1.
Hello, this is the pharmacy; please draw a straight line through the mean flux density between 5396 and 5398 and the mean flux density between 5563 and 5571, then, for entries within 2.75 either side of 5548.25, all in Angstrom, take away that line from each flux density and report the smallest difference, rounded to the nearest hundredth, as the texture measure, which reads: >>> 0.52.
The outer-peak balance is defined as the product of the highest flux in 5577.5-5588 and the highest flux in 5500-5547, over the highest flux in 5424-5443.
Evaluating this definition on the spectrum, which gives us 12.4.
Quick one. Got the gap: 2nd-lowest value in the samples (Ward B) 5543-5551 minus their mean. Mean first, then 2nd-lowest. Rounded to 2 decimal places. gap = -0.15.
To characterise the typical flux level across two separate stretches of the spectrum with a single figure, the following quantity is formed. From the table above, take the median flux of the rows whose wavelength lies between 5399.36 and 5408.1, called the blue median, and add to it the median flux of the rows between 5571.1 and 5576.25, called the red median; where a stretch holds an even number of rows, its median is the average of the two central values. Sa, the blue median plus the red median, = 23.2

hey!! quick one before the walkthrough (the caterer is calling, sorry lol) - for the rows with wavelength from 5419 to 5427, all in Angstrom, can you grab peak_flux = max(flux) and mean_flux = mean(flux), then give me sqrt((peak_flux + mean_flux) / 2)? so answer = 3.46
